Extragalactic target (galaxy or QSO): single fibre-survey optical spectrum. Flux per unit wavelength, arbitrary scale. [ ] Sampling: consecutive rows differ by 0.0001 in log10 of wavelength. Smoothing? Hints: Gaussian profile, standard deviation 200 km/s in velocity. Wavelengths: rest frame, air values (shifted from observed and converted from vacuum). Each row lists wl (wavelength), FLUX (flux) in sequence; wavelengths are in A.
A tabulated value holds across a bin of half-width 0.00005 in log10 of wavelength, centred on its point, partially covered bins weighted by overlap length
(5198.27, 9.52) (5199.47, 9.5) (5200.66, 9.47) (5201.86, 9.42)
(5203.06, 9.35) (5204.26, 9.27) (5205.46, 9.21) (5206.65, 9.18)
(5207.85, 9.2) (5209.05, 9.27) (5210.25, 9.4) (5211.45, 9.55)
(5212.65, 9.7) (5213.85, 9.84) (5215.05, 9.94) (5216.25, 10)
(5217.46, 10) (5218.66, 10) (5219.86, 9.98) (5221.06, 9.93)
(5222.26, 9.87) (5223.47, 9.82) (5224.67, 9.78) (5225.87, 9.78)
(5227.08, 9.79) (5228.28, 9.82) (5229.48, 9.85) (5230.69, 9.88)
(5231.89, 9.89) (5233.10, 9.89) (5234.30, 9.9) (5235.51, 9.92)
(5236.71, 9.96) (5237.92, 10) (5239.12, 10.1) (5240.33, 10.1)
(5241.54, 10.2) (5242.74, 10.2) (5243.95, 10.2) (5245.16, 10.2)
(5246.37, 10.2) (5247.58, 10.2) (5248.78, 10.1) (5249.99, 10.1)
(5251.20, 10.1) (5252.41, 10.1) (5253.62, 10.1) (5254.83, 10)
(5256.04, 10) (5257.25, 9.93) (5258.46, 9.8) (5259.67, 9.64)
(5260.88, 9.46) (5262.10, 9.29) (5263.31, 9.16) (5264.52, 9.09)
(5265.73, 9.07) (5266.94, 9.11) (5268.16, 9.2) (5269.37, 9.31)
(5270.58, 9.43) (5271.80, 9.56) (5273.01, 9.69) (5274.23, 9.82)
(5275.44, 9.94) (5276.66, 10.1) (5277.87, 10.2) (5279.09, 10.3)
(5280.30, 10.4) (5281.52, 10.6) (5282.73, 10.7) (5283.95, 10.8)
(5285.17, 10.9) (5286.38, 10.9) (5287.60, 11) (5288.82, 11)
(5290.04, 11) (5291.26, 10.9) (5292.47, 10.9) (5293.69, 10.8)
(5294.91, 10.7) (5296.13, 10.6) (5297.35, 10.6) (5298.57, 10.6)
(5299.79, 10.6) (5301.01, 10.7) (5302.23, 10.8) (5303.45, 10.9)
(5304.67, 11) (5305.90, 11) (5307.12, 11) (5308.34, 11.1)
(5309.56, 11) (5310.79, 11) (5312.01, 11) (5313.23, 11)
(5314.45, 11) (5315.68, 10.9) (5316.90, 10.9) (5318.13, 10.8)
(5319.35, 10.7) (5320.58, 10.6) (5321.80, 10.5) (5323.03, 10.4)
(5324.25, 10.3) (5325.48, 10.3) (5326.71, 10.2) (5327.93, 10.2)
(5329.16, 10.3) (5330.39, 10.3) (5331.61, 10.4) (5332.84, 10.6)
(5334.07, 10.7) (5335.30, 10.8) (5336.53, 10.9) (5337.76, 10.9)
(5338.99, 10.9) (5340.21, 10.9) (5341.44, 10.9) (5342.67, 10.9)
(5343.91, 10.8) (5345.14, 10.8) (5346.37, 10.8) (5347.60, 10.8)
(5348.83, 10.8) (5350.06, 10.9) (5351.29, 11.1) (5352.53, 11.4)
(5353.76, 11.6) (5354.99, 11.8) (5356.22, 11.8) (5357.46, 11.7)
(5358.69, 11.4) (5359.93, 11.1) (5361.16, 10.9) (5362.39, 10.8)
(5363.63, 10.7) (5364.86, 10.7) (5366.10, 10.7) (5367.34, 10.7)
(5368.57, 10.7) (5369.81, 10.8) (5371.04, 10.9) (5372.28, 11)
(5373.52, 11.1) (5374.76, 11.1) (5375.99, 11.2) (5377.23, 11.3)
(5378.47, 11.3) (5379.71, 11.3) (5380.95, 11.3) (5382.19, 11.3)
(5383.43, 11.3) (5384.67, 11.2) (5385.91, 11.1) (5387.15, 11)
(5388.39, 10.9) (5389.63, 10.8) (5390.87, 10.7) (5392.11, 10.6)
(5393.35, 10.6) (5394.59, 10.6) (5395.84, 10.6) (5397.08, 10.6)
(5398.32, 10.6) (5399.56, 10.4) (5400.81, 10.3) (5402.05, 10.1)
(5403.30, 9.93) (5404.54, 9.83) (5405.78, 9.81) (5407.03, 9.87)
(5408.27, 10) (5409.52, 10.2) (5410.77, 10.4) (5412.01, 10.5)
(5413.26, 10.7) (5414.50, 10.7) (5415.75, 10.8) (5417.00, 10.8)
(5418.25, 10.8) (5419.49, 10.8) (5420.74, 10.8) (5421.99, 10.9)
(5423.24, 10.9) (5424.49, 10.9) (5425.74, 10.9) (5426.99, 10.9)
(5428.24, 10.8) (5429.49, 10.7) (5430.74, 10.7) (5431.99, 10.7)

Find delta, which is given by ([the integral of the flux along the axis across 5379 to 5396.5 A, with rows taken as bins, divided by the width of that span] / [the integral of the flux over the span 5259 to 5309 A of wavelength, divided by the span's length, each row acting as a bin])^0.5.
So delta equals 1.03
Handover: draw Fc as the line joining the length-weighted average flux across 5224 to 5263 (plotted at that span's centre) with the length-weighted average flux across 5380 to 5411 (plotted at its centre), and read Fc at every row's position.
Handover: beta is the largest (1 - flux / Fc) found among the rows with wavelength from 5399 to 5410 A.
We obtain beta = 0.08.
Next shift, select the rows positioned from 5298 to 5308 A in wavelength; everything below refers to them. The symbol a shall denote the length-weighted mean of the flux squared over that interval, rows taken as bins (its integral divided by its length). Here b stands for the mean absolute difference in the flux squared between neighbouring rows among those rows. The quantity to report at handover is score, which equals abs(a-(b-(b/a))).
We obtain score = 116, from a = 117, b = 1.2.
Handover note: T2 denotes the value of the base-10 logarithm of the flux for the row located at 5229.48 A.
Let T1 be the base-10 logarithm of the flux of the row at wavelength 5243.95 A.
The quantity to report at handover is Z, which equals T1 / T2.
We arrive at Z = 1.02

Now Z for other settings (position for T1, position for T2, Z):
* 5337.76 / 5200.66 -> 1.06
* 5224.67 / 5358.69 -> 0.94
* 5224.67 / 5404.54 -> 1.00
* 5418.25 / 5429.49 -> 1.00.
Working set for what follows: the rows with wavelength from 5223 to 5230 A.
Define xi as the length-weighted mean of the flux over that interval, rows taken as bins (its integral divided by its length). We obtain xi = 9.8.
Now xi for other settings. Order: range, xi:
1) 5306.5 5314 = 11.0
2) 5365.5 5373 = 10.8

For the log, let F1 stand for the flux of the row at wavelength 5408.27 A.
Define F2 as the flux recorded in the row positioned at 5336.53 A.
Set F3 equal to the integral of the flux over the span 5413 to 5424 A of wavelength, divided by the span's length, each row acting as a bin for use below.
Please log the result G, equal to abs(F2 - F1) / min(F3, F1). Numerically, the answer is 0.09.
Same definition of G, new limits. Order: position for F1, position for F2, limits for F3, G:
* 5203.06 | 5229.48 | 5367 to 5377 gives 0.05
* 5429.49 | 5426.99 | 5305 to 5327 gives 0.02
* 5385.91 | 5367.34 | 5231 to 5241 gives 0.04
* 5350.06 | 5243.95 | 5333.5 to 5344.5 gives 0.06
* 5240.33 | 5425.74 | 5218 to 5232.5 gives 0.08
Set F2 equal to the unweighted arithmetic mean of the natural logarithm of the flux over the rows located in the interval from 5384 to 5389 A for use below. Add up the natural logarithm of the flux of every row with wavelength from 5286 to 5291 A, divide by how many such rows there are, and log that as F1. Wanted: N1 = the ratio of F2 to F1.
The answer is 1.00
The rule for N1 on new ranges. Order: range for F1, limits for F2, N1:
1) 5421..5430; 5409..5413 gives 0.98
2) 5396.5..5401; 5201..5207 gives 0.95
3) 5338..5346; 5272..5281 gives 0.97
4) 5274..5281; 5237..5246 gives 1.00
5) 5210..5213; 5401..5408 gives 1.02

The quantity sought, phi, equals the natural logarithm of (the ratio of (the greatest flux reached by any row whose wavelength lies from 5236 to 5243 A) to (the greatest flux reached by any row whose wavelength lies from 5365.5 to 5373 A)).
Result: -0.076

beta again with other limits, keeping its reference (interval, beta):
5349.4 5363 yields -0.04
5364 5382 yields -0.02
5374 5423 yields 0.08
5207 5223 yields 0.06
